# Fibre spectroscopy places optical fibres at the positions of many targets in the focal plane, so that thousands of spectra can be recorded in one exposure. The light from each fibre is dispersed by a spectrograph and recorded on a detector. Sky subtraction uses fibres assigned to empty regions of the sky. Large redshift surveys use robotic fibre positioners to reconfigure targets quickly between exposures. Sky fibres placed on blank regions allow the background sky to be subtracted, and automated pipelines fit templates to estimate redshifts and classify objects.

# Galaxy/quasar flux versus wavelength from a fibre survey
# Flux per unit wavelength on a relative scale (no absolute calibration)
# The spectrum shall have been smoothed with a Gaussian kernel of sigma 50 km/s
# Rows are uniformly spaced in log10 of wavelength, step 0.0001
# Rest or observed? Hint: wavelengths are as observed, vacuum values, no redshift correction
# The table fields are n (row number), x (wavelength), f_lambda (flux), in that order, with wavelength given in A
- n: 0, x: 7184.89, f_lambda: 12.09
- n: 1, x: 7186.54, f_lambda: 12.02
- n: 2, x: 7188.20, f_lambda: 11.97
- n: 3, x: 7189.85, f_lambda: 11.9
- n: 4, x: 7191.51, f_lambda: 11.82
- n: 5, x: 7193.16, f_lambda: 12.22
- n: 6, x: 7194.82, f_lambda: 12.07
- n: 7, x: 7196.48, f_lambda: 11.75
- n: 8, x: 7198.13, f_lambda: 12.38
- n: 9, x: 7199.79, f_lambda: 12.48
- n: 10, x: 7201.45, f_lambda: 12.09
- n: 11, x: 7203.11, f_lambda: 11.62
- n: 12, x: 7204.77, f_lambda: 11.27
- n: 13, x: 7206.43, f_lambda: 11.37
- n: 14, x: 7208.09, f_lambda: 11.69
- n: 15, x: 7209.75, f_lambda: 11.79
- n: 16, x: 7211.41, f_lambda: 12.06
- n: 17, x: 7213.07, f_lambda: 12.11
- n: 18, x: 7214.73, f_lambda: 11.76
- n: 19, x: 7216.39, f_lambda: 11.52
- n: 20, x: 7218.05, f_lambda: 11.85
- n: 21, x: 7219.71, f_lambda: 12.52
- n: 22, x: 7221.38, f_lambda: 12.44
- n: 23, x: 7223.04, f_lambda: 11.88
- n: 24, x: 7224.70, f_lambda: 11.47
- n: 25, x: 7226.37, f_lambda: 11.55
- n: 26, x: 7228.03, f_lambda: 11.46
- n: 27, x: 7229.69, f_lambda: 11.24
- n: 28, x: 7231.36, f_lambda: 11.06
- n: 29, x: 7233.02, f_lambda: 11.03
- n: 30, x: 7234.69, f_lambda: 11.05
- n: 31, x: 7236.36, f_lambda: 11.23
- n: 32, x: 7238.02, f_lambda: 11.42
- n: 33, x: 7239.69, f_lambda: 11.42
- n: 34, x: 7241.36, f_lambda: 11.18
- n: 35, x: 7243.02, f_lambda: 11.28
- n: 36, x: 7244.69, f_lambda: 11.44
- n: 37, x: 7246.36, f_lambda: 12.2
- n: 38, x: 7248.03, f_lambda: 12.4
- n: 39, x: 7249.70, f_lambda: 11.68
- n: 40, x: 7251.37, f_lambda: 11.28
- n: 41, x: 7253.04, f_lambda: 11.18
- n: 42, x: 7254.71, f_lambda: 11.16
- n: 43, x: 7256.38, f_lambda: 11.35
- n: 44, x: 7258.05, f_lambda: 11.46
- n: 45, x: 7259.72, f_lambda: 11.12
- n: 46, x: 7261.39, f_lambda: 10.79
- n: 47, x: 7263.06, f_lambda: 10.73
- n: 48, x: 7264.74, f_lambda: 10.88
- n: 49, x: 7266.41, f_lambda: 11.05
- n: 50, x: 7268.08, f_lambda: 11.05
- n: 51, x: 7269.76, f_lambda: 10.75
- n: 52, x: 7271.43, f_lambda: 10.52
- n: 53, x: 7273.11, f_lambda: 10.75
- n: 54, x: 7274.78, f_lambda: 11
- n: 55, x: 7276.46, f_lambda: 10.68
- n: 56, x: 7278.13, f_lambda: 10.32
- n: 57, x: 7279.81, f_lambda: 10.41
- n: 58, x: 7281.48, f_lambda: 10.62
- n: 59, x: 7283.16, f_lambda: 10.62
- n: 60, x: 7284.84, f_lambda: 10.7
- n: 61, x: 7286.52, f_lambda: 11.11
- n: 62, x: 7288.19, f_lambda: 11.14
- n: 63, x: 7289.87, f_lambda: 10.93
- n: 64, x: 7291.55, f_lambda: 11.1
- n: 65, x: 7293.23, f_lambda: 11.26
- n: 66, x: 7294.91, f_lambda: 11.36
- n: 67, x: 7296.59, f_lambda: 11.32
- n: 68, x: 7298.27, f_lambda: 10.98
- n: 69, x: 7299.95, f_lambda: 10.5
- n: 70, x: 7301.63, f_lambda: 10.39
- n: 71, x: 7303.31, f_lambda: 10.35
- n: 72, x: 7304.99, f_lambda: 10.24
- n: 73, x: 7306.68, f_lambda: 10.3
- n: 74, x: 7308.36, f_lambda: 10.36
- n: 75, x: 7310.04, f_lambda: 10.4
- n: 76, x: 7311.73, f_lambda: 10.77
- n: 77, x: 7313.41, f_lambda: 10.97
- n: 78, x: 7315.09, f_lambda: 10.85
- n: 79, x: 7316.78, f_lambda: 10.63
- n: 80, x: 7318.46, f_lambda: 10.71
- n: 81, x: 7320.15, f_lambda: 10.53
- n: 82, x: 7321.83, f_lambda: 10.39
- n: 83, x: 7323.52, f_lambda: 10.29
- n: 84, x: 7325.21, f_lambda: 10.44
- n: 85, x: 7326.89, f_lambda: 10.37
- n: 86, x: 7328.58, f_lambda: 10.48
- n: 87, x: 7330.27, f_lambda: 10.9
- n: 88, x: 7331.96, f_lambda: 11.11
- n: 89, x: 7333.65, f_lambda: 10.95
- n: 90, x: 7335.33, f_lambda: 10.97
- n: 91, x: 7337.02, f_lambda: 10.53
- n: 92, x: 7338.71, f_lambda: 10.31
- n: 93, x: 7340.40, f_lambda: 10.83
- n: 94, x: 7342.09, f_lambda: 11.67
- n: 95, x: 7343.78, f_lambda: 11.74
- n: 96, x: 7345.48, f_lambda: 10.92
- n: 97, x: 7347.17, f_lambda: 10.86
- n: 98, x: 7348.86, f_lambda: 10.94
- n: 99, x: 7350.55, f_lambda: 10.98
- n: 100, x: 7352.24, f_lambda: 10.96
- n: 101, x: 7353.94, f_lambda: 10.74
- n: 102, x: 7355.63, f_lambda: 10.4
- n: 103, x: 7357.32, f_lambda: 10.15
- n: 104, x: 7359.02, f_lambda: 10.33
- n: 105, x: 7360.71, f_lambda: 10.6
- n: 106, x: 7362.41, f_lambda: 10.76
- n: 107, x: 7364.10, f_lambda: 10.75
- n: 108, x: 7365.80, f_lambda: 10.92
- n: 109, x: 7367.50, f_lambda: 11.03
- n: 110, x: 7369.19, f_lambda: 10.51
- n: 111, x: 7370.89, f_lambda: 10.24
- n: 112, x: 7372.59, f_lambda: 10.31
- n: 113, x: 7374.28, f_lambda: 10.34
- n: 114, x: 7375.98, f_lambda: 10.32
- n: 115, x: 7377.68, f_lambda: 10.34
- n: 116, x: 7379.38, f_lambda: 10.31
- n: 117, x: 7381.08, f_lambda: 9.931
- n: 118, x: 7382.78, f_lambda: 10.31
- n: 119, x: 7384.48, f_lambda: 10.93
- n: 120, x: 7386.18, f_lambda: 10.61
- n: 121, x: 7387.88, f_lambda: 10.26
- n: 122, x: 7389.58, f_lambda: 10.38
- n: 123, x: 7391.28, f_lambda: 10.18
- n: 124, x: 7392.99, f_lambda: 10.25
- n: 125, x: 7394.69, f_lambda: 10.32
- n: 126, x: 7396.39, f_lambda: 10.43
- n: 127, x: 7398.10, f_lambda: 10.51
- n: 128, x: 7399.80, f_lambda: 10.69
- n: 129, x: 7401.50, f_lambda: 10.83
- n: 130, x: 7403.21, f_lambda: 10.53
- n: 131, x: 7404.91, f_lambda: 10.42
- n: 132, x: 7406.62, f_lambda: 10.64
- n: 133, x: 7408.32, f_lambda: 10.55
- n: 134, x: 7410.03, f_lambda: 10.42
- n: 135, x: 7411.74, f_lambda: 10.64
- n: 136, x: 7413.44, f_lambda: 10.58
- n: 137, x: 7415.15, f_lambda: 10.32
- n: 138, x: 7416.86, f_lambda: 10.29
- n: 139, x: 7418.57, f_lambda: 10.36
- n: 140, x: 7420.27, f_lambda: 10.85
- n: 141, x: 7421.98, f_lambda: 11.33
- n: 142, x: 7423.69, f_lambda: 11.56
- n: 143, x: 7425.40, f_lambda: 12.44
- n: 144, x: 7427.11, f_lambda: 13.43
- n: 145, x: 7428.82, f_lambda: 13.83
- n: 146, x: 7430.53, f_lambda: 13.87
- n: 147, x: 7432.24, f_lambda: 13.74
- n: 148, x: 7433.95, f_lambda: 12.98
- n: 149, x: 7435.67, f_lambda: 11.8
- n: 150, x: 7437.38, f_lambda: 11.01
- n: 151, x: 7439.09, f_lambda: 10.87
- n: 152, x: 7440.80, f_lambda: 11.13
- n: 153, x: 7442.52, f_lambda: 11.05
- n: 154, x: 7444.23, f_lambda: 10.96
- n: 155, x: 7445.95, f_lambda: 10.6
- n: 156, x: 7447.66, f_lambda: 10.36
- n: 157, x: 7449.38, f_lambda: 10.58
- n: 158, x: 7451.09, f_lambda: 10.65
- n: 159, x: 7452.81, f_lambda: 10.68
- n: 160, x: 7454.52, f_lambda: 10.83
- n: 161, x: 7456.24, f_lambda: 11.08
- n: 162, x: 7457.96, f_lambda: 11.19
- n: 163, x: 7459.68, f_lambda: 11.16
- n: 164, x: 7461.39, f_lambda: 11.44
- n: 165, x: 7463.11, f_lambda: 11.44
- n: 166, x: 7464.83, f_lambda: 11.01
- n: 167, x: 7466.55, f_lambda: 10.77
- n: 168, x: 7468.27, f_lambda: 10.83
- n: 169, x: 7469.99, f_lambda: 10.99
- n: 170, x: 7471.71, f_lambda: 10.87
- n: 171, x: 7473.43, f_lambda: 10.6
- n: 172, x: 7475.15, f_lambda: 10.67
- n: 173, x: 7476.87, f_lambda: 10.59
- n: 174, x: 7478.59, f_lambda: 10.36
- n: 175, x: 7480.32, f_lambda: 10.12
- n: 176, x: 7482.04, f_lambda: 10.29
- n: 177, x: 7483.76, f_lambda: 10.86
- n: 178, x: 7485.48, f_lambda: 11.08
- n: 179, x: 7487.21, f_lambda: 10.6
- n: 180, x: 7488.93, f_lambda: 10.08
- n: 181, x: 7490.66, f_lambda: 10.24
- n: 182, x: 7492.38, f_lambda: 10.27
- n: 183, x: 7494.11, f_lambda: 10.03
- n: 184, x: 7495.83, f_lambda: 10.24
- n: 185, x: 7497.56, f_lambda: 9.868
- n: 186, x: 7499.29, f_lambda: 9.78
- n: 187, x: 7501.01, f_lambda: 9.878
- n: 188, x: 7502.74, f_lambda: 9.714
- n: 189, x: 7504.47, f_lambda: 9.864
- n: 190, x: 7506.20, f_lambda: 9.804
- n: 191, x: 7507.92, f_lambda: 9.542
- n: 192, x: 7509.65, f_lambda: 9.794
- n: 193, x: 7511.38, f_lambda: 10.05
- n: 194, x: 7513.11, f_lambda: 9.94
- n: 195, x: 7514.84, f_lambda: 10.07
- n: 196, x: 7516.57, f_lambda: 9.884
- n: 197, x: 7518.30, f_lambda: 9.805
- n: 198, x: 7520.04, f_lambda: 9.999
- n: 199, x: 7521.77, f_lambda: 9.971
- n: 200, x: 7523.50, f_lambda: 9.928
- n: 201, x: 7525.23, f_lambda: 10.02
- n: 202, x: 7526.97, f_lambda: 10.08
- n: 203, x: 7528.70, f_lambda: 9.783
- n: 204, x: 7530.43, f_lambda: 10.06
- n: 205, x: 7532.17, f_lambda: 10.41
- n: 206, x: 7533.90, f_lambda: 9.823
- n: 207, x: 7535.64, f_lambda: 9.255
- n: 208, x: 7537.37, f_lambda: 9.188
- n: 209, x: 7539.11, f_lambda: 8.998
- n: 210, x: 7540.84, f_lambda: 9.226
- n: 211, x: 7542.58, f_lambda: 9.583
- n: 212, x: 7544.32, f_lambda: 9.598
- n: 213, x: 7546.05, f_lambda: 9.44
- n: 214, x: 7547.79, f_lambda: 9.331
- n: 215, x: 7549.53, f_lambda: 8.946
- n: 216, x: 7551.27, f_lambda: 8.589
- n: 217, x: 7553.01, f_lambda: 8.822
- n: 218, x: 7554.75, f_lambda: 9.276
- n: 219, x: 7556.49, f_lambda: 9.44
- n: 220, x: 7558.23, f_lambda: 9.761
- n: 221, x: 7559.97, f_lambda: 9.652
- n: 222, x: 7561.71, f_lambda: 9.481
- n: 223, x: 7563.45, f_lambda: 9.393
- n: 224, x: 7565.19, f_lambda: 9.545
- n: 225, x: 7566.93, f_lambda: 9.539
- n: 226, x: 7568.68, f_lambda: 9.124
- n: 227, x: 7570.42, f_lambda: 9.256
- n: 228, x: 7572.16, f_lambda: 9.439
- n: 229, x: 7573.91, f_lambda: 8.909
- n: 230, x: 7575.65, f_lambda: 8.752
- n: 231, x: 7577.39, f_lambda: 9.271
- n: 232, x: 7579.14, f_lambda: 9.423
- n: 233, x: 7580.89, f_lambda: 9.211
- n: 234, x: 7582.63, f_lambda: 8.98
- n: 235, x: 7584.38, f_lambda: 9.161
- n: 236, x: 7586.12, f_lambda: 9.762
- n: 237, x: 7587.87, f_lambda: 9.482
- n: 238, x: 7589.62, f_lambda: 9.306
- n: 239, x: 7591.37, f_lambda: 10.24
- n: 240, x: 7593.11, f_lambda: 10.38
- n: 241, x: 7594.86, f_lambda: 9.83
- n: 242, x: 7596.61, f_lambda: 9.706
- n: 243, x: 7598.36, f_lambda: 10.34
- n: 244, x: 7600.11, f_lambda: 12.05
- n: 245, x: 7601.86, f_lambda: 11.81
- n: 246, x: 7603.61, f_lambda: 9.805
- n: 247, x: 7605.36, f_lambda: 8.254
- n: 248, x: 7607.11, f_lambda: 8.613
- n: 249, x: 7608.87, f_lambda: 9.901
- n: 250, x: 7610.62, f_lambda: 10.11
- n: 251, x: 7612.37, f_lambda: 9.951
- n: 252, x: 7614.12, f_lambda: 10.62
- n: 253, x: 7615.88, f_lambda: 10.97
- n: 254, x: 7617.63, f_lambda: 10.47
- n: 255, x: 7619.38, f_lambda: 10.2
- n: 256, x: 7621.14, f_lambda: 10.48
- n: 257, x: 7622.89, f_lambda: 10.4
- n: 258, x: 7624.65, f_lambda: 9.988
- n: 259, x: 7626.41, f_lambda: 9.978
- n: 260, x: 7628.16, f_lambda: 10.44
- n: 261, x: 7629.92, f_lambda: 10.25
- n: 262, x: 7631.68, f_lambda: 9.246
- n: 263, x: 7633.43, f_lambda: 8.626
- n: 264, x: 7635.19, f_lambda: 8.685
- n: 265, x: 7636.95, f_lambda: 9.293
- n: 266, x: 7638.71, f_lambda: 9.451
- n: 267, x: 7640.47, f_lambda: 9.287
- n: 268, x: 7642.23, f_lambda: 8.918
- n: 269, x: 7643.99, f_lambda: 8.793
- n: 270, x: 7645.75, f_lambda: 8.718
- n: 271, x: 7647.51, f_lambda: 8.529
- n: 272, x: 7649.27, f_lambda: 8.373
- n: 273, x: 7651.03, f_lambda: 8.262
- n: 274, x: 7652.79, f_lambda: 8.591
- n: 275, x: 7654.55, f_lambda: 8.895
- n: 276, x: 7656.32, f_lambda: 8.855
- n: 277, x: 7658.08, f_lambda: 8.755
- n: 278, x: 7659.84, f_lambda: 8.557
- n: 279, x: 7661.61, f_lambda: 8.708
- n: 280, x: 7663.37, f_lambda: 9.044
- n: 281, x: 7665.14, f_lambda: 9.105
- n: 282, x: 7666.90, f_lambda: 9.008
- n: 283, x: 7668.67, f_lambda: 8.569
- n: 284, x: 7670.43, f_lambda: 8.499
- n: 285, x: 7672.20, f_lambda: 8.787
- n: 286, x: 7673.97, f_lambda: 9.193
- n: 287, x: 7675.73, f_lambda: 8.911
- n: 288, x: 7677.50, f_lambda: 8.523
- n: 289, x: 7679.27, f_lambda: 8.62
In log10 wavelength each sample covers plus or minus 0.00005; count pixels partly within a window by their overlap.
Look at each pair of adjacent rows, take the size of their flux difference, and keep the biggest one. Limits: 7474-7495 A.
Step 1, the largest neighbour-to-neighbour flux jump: 0.57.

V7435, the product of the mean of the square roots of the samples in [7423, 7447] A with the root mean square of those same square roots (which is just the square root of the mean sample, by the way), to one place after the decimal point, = 12.1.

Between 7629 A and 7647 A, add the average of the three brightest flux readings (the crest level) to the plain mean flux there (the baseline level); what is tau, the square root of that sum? 4.33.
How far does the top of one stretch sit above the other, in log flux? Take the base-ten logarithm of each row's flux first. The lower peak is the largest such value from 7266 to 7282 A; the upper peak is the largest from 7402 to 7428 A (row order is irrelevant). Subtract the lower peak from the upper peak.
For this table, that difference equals 0.08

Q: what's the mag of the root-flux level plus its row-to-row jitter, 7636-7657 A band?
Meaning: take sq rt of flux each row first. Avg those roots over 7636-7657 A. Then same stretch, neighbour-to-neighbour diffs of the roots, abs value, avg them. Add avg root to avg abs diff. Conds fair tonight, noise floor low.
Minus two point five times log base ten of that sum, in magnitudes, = -1.19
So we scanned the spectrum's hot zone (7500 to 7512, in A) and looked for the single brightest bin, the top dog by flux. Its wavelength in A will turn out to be 7511.38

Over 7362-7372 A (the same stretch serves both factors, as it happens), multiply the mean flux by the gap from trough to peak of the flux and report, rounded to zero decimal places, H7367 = 8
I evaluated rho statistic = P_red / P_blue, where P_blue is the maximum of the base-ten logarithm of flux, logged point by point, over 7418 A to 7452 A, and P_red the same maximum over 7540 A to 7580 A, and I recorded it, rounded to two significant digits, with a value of 0.87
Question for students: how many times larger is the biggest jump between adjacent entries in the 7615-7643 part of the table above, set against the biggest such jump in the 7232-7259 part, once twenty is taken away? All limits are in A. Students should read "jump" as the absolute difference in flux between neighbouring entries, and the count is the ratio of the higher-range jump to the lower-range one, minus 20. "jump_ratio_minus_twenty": -18.7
